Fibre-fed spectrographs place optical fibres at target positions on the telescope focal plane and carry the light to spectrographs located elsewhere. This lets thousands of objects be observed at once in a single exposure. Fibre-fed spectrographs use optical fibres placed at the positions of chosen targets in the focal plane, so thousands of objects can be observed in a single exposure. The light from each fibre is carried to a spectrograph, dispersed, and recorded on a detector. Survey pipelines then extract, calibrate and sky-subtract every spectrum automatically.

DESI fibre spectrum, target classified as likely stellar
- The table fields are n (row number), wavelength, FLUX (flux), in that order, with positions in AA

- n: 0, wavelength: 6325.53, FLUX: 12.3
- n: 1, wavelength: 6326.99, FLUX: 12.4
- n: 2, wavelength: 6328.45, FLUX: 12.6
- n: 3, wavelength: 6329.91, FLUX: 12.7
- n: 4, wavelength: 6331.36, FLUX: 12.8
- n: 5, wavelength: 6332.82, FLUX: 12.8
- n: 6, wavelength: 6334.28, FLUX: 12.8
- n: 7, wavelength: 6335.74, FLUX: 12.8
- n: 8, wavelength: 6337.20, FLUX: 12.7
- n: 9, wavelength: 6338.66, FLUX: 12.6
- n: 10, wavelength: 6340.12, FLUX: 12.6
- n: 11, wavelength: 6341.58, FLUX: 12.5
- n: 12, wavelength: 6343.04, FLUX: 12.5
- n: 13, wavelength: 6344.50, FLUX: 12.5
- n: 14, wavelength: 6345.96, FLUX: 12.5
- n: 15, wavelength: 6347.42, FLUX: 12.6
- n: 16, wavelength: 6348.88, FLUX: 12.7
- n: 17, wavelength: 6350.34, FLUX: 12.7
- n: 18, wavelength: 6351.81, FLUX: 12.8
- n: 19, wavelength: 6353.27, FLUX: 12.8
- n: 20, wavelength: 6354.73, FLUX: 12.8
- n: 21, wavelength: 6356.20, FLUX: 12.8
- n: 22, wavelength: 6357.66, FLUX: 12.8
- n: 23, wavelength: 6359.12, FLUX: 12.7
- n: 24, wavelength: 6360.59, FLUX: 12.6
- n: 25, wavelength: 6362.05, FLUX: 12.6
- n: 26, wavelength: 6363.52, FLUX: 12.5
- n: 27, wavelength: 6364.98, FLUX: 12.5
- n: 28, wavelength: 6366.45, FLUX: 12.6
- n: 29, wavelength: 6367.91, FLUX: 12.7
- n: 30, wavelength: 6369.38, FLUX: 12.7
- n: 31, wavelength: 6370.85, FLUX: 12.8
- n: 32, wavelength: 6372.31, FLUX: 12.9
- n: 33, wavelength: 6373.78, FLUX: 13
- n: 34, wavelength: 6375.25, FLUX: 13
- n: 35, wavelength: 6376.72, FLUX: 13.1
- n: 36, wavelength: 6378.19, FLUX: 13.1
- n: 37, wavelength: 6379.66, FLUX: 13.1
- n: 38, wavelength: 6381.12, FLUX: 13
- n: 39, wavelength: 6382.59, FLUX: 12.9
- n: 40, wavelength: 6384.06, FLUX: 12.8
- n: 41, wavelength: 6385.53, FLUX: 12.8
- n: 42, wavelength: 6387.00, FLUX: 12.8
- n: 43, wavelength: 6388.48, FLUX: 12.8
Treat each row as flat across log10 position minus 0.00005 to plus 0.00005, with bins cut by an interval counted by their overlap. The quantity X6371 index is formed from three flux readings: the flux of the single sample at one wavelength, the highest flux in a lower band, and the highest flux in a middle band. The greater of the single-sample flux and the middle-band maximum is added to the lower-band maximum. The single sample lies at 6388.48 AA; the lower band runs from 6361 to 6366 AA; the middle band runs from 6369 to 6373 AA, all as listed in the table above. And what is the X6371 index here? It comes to 25.5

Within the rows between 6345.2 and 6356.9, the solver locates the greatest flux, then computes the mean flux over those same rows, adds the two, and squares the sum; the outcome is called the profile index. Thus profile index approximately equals 651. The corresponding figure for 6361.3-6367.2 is 633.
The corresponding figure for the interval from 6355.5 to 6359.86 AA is 654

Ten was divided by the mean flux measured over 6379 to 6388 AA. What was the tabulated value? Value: 0.775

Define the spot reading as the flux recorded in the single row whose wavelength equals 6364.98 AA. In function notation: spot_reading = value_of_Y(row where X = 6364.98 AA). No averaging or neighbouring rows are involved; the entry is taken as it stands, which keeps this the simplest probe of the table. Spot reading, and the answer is 12.5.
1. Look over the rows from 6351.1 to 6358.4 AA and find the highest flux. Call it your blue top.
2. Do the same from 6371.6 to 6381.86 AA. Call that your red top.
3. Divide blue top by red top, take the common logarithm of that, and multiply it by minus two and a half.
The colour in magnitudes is 0.025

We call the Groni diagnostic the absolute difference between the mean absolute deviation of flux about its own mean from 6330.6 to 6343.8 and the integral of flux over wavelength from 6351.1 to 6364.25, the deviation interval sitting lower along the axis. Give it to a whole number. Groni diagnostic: 167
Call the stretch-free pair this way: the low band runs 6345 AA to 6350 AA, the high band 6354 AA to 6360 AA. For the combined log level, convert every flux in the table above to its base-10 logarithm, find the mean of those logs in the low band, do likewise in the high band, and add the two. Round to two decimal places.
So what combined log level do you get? 2.21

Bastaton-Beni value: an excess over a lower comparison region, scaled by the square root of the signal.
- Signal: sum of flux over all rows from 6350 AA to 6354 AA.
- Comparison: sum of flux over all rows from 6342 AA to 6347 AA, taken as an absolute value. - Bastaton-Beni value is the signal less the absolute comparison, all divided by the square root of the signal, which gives 0.13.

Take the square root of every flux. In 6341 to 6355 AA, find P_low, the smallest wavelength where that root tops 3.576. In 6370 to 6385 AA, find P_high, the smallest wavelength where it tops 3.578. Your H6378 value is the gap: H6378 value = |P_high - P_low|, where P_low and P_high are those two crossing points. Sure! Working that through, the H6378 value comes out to 20.5 AA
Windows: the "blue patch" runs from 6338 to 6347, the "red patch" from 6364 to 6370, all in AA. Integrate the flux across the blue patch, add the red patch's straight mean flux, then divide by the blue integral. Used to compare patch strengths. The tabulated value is 1.11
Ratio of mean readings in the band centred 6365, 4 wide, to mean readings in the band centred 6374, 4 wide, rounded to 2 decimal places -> 0.97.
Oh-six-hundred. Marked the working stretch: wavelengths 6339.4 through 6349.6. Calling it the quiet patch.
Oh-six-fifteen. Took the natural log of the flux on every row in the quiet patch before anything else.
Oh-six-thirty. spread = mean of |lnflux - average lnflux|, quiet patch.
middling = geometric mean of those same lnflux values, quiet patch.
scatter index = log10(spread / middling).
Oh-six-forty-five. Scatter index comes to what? -2.69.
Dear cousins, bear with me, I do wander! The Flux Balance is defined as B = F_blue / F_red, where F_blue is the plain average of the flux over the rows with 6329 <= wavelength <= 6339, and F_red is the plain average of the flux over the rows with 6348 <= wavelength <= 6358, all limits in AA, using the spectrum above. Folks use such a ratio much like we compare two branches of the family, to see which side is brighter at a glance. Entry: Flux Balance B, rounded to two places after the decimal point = 1.00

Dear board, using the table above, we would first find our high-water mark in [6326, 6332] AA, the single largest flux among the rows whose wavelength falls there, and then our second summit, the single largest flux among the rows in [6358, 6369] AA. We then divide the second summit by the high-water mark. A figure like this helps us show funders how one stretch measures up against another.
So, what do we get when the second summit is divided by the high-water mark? 0.99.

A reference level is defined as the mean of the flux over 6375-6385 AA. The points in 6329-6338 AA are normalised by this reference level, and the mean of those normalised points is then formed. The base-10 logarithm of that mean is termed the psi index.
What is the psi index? -0.008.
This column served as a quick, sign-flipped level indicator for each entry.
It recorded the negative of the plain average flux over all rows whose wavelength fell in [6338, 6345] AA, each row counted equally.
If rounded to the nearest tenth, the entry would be -12.5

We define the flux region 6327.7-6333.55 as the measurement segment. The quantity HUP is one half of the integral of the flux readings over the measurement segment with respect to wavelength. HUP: 37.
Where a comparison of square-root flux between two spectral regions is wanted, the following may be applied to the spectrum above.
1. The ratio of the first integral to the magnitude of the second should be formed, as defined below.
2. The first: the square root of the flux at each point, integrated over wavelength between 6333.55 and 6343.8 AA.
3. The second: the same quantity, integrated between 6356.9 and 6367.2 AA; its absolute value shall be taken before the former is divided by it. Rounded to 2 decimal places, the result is 1.00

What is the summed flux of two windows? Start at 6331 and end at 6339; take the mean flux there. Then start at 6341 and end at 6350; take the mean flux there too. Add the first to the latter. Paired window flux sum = 25.3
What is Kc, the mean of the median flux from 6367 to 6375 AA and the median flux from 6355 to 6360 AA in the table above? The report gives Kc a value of 12.8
